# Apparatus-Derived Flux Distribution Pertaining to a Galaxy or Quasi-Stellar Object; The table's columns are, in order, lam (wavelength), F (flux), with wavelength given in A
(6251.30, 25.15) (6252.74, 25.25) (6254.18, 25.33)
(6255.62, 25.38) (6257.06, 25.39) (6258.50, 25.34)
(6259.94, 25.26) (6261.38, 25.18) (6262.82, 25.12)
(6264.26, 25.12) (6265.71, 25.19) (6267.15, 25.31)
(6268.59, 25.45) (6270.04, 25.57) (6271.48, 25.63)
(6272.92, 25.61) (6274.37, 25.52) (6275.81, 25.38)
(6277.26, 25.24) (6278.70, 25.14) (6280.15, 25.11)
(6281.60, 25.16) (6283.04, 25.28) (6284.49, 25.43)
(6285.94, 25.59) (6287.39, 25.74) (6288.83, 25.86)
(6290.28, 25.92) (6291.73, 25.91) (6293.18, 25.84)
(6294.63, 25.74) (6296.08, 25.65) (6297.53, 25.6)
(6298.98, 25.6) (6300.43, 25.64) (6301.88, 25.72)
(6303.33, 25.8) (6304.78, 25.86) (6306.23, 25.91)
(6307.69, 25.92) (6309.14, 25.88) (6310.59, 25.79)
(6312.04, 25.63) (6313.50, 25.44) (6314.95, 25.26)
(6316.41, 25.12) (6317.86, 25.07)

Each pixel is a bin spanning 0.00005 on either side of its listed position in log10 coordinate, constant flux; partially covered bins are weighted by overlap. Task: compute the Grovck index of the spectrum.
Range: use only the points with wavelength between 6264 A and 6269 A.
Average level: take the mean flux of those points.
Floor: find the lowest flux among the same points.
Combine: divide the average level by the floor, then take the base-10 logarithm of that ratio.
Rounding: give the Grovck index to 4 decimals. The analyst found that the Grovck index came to 0.0025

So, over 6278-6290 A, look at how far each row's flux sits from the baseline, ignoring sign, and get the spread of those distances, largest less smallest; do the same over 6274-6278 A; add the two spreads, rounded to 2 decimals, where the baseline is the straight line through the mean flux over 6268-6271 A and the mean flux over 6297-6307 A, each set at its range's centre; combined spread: 0.74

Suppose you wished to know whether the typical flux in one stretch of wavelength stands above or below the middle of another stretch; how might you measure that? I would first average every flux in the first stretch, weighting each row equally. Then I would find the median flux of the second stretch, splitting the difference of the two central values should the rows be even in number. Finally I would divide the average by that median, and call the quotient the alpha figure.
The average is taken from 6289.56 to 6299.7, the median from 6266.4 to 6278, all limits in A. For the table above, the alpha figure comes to 1.010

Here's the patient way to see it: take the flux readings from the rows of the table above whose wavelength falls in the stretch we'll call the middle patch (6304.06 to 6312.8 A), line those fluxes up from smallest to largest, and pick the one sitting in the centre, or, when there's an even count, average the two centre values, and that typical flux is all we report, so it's 25.87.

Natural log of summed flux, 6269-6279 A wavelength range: 5.18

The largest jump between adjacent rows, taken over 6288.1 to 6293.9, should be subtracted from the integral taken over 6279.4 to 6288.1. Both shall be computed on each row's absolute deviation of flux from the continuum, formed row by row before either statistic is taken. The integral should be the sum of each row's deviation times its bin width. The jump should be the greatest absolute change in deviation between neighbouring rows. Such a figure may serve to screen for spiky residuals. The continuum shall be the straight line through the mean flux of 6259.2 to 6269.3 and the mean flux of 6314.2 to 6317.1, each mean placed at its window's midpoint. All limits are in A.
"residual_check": 1.9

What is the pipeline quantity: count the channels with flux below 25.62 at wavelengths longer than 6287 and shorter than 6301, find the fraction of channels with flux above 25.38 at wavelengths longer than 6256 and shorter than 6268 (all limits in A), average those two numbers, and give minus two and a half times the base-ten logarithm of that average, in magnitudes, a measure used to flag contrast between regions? -0.07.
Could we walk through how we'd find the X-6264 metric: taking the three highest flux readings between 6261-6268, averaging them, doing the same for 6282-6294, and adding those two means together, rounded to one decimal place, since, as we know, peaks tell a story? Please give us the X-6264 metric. 51.1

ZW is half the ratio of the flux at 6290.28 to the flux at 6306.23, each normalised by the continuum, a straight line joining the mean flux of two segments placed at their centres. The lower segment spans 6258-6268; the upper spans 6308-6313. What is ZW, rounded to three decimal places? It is 0.504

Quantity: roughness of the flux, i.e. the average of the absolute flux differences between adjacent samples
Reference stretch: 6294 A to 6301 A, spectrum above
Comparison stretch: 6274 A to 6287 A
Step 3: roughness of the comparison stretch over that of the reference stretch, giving 2.5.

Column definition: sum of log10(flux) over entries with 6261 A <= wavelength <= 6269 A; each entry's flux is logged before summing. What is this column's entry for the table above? 8.41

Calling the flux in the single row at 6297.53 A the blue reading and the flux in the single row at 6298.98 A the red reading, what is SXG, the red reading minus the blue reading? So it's 0.00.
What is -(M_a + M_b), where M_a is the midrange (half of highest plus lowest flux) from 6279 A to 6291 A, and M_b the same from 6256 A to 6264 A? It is -50.8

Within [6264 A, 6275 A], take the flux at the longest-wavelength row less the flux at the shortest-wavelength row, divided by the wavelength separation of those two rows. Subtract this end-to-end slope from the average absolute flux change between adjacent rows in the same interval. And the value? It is 0.05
